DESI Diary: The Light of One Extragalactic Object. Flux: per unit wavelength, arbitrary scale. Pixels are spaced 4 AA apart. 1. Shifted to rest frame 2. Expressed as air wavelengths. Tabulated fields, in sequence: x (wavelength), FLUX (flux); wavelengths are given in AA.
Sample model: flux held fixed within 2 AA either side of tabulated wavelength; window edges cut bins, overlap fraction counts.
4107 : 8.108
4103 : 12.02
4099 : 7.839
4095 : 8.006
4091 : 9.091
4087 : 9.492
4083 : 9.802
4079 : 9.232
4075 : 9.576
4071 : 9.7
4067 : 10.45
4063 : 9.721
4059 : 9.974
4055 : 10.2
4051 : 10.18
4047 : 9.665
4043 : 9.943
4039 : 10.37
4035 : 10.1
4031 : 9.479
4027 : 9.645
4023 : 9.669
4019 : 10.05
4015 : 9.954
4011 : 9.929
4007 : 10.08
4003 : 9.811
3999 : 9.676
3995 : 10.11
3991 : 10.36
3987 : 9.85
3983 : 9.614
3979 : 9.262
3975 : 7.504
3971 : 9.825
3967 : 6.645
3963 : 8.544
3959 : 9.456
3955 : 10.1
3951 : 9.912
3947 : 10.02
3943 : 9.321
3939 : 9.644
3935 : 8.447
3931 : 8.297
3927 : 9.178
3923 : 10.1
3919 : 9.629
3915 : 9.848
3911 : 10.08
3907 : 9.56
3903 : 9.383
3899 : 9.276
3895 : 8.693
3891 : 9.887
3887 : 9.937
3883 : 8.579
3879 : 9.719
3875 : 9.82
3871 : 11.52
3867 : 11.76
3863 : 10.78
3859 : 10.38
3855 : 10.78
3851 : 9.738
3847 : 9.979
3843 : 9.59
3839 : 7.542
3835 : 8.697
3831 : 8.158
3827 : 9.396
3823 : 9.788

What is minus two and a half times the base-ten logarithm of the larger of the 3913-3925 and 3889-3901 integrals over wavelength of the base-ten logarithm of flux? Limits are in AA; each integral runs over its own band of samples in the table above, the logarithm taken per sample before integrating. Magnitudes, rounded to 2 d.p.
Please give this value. -2.69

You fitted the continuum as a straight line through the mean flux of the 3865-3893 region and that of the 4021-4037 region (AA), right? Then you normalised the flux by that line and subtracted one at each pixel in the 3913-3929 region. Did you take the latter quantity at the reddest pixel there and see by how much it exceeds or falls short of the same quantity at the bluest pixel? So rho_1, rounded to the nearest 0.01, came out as -0.06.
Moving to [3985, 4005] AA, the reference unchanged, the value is 0.00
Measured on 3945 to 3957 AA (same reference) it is 0.01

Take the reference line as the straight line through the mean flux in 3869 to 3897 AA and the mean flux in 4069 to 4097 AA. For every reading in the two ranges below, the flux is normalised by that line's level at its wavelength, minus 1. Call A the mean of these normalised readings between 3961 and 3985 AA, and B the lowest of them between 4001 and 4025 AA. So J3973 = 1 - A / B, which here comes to 5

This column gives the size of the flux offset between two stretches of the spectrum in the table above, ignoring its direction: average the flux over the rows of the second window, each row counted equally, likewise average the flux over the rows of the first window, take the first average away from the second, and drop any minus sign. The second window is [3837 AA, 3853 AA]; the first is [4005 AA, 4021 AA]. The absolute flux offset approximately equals 0.79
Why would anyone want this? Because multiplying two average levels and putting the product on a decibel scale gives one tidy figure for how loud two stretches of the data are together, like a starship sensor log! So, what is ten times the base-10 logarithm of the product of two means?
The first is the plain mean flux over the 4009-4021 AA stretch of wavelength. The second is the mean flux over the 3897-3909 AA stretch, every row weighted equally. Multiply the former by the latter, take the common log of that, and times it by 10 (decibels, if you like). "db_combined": 19.72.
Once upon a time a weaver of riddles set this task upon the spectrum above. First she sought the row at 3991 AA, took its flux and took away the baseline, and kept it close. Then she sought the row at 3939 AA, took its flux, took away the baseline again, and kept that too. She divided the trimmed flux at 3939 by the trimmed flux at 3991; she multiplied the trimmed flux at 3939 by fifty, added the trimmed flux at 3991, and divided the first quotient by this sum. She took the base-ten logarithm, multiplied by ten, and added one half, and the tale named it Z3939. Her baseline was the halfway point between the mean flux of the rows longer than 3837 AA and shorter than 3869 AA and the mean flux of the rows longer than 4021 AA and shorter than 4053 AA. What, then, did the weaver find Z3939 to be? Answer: -12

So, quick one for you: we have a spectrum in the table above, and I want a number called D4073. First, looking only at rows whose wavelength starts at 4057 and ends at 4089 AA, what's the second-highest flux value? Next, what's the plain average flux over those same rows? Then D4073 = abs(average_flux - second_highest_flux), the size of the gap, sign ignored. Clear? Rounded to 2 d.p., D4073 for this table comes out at 0.23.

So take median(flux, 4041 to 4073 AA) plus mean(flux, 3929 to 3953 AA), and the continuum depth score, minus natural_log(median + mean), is -2.96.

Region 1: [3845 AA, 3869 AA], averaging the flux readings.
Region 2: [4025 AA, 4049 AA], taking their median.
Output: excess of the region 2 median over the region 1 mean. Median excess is -0.8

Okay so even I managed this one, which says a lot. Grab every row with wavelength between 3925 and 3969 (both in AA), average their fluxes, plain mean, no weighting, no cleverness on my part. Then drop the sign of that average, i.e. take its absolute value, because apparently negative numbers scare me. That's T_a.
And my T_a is 9.1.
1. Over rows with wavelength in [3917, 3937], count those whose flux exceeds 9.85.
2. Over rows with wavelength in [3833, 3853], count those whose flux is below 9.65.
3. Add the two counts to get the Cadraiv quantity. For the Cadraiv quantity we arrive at 4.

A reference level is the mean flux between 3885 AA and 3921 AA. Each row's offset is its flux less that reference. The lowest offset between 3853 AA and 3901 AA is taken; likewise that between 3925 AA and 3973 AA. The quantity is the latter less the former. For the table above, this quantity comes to -1.93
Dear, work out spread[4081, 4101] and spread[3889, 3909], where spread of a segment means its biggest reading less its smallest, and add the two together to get 3.2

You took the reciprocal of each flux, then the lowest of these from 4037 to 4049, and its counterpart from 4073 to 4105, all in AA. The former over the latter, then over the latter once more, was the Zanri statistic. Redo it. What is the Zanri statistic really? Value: 13.9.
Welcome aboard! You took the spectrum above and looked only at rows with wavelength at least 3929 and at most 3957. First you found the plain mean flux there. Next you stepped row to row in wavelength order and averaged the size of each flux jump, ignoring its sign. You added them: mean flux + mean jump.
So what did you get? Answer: 9.8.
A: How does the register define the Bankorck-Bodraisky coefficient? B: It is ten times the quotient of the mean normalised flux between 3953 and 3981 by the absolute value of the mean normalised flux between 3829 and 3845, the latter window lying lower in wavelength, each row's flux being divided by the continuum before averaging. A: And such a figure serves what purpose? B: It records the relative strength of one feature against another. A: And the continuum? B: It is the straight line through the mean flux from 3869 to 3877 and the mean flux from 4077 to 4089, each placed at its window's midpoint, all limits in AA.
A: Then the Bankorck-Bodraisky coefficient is 11.0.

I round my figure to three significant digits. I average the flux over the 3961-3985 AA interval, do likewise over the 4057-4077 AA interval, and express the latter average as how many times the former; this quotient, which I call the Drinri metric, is 1.15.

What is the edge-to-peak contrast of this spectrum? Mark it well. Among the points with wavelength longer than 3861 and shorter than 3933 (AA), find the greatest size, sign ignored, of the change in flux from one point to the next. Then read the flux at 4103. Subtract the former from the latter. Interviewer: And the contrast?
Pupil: 10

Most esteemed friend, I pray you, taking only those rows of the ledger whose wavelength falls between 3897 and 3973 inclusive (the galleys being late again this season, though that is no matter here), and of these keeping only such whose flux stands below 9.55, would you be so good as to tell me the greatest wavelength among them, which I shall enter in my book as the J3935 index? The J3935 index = 3967 AA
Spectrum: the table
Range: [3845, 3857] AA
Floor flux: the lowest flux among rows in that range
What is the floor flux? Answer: 9.738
